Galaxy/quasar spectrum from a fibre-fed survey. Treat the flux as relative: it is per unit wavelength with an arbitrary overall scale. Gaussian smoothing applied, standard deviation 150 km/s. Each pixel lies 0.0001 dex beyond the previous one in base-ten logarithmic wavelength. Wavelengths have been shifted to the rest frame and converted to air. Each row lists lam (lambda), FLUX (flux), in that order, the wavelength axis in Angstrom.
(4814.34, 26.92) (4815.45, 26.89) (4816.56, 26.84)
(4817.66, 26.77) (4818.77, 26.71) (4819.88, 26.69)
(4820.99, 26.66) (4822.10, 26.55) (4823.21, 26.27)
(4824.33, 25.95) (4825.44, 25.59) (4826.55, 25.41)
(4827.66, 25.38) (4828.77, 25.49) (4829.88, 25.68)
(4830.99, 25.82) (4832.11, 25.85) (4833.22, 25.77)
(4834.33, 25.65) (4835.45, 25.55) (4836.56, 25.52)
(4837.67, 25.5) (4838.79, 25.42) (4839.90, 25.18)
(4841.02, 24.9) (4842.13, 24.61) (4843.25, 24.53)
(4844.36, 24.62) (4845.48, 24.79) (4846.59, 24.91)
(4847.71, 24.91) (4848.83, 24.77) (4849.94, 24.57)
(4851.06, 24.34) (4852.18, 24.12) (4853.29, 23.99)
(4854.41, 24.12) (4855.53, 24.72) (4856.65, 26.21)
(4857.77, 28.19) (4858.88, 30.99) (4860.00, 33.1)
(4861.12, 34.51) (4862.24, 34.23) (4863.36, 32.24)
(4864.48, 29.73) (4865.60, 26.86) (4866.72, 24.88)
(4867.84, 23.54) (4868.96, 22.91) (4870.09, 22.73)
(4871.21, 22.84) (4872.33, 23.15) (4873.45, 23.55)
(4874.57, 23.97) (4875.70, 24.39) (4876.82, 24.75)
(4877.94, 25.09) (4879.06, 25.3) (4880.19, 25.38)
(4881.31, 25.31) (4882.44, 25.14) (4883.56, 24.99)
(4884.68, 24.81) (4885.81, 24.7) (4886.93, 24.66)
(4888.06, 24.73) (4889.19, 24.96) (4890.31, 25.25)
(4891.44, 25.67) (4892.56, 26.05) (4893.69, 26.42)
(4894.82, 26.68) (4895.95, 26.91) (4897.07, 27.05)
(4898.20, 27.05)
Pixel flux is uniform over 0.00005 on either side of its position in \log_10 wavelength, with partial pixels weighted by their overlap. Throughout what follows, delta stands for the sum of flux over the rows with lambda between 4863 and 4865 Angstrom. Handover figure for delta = 62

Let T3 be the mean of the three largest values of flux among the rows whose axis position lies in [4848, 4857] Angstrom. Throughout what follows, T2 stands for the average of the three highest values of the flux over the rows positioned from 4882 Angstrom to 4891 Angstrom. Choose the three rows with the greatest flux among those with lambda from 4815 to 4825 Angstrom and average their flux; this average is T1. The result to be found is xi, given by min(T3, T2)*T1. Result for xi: 674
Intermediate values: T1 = 26.8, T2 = 25.1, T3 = 25.2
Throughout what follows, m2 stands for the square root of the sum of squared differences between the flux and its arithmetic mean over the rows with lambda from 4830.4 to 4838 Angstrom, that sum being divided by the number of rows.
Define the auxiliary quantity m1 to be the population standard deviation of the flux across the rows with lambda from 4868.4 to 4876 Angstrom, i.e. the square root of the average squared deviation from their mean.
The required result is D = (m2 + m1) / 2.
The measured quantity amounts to 0.4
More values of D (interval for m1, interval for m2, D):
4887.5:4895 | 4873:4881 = 0.7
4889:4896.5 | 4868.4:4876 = 0.6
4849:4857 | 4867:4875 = 0.6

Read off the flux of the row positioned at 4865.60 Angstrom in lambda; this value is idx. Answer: 26.86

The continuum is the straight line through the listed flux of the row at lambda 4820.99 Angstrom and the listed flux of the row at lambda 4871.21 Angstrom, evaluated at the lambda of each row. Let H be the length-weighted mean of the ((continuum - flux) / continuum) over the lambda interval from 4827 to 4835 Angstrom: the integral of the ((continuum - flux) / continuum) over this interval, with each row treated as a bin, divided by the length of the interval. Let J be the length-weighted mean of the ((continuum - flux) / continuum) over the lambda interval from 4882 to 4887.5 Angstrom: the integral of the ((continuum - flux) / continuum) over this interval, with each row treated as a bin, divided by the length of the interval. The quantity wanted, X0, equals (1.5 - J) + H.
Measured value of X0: 1.65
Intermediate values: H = 0.009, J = -0.14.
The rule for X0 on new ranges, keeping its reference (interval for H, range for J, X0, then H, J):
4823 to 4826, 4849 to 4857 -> 1.53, 0.019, -0.01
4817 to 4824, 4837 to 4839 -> 1.51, 0.004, 0.00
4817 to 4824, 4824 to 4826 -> 1.48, 0.004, 0.02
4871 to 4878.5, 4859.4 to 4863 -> 1.87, -0.064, -0.43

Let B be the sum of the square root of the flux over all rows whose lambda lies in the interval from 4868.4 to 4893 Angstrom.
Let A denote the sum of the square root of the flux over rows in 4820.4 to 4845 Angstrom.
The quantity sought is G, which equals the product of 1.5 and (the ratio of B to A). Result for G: 1.47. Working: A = 111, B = 109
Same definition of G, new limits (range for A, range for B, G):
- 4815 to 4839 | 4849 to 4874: 1.51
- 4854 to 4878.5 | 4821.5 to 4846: 1.47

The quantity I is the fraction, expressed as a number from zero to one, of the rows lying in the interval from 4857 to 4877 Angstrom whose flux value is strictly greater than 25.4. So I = 0.4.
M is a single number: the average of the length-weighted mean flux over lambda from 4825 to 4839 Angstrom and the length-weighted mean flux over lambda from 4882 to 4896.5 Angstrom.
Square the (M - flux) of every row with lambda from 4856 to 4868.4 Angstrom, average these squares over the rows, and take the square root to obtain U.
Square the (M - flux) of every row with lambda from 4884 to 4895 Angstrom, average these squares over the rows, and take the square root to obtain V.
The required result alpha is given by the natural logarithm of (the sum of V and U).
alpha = 1.81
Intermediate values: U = 5.4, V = 0.7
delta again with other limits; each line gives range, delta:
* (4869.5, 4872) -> 46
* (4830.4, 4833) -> 52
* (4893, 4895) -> 53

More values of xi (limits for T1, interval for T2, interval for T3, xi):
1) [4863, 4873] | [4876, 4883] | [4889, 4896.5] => 750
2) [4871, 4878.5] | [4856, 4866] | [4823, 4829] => 642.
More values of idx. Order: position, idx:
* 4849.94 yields 24.57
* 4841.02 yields 24.9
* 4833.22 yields 25.77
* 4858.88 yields 30.99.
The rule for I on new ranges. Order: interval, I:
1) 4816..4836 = 0.9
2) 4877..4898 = 0.3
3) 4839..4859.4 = 0.2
